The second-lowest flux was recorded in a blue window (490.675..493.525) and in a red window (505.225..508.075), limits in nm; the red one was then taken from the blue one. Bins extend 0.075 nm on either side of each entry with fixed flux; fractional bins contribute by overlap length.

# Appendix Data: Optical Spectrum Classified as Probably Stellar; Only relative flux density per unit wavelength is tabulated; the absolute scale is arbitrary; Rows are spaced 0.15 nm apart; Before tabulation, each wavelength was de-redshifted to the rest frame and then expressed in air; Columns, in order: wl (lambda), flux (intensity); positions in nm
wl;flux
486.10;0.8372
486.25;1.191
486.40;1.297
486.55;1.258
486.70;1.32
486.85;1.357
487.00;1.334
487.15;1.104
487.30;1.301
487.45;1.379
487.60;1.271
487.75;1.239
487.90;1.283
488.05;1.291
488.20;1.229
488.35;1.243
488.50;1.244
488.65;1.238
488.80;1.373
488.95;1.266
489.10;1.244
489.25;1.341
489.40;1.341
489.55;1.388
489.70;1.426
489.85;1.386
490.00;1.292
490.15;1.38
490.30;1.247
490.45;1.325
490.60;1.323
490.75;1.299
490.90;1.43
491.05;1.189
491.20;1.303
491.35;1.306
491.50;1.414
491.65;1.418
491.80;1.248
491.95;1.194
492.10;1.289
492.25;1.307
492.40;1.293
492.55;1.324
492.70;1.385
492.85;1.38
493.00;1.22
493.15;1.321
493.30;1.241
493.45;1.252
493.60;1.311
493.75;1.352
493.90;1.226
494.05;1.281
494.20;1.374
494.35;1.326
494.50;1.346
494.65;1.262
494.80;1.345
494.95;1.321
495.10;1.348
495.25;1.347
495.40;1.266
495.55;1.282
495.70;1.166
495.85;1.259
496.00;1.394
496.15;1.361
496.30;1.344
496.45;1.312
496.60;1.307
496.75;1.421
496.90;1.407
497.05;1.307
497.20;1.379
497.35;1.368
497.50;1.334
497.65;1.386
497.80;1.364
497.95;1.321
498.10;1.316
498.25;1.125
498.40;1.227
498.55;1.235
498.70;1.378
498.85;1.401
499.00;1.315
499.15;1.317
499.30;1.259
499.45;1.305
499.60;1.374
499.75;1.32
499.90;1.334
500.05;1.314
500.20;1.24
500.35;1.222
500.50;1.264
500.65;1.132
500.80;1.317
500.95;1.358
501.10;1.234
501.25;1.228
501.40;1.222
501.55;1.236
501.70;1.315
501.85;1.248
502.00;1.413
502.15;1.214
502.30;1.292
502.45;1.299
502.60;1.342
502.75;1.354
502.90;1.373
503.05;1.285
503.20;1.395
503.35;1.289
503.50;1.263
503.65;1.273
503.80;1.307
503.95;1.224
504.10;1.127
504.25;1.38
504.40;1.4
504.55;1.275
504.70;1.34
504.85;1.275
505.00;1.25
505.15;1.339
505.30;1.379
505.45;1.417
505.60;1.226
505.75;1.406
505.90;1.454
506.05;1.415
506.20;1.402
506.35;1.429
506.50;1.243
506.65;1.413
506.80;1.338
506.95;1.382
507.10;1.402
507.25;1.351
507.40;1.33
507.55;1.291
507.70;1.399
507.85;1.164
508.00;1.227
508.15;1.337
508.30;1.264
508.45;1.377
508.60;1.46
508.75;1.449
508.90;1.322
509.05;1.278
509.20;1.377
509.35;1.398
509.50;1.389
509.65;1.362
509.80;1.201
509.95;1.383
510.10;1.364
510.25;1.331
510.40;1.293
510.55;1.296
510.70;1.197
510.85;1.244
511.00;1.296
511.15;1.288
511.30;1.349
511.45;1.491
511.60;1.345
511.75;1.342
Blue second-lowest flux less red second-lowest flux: -0.032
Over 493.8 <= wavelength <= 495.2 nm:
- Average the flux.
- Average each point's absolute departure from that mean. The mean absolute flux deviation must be 0.0387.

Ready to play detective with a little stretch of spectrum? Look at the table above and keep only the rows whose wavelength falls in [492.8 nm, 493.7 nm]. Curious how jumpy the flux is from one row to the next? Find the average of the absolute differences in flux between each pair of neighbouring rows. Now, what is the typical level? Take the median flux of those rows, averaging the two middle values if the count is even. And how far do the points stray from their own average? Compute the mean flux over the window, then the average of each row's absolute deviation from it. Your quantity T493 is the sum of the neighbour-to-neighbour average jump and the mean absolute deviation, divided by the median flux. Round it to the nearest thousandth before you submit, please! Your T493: 0.103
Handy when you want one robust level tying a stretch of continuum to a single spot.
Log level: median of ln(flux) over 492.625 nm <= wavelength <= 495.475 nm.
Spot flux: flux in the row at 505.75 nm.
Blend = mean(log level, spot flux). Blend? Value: 0.84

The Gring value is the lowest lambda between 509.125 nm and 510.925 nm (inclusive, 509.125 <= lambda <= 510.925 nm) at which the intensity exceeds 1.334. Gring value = 509.20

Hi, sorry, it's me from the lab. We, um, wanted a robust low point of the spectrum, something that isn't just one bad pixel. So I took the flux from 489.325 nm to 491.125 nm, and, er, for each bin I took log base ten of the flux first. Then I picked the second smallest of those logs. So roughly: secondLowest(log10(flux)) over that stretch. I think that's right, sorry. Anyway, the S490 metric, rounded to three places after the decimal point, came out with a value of 0.096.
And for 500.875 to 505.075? 0.084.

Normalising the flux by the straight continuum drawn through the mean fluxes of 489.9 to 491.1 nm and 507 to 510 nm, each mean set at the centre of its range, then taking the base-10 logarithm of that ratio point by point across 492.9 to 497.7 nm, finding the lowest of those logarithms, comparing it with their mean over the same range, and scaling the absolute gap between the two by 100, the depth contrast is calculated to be 5.3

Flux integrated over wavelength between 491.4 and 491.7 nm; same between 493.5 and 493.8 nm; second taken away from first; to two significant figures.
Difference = 0.025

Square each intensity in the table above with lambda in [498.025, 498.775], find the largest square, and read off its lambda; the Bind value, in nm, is 498.70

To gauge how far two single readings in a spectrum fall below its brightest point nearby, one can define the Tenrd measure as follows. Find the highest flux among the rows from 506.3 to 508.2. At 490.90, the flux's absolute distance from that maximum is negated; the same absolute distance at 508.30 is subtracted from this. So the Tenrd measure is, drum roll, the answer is -0.166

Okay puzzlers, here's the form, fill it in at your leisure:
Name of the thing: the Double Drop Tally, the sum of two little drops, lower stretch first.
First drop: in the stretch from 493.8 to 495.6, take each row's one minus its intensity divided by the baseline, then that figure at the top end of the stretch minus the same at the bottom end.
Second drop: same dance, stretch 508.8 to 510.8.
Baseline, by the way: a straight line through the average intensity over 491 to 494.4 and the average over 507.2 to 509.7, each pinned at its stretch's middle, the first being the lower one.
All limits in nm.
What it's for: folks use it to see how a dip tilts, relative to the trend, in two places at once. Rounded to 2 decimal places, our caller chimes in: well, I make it 0.06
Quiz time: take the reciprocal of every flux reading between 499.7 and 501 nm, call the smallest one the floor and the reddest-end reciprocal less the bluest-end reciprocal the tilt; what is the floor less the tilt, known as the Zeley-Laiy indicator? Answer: 0.76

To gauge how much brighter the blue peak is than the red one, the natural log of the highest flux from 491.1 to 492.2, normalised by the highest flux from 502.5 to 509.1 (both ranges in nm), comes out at -0.029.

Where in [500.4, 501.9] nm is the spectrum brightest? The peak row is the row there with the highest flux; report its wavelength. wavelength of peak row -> 500.95 nm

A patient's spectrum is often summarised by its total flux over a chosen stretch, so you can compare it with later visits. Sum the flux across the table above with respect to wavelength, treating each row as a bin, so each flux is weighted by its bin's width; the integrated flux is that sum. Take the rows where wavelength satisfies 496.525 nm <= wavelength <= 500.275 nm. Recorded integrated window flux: 4.96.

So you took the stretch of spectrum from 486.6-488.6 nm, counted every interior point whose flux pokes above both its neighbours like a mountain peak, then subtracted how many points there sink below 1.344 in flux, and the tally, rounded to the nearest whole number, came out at -8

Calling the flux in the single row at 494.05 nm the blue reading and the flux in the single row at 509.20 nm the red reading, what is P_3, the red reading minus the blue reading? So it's 0.10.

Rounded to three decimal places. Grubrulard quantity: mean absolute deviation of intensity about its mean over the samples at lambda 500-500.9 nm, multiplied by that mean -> 0.063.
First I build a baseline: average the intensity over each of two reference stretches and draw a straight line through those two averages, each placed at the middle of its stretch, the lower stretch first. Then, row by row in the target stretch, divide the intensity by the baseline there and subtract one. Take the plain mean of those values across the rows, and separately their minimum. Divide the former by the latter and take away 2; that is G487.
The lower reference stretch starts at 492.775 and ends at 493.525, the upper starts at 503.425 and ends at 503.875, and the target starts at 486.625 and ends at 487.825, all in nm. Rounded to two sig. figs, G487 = -2.0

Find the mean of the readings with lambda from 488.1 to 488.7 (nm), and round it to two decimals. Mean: 1.24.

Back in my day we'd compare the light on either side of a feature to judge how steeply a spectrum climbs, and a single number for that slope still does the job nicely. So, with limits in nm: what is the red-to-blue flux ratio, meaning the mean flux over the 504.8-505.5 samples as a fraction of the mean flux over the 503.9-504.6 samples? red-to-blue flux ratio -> 1.04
